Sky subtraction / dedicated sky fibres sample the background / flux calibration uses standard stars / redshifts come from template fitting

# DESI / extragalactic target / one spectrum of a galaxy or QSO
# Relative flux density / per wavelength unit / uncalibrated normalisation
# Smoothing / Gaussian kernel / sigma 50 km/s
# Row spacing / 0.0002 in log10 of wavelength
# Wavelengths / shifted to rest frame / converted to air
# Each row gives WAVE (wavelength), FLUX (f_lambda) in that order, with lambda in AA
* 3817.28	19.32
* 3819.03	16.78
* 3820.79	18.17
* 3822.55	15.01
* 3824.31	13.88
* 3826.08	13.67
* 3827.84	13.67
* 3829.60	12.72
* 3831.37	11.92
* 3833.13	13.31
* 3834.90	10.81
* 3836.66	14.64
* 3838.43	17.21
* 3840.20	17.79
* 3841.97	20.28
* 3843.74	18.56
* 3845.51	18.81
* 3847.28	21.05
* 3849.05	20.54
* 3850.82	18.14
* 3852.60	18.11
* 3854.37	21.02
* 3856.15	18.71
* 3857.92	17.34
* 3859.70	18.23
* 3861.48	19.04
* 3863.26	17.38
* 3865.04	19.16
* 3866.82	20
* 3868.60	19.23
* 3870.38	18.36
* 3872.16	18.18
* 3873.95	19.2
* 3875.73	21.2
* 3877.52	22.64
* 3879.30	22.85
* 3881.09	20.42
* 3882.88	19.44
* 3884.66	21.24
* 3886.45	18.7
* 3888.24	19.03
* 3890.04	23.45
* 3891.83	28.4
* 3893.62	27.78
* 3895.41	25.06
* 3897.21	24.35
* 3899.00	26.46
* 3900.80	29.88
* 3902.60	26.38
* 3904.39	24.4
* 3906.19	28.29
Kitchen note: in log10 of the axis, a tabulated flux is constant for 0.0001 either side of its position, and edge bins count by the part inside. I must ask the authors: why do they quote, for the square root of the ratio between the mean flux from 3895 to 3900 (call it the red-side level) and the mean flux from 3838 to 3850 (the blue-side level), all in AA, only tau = 1.15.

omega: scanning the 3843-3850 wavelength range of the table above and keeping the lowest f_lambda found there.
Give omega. 18.56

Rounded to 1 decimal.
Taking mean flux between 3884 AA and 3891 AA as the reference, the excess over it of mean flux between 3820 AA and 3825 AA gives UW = -4.9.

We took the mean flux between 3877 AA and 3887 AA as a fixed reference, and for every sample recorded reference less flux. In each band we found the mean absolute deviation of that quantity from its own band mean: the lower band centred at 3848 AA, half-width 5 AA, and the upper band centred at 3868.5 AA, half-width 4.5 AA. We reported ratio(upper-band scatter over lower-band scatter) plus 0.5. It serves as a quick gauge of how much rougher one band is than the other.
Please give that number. 1.0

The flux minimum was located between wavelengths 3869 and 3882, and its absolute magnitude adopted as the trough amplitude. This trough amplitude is 18.2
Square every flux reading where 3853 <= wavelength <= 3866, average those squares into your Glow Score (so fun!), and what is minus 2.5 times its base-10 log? -6.36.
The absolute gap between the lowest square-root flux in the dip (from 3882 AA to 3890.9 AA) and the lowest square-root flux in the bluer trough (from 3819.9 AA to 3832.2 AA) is 0.87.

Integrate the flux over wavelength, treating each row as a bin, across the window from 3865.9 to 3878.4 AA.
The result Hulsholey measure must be 248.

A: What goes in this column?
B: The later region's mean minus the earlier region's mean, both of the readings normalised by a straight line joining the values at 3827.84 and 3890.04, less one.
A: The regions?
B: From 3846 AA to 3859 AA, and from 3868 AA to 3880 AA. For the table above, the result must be -0.13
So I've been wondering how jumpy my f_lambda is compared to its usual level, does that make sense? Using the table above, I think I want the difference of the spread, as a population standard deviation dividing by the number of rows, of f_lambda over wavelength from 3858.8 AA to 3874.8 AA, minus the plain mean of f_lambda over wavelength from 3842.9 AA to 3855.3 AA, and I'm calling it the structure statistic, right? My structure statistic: -18.7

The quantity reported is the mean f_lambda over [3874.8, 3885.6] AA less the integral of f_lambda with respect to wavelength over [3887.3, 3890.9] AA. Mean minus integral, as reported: -55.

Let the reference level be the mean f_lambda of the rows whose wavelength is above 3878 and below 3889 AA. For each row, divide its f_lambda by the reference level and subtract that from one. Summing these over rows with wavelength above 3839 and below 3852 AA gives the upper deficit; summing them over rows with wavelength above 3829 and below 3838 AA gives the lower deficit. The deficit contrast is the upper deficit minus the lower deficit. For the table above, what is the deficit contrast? -1.5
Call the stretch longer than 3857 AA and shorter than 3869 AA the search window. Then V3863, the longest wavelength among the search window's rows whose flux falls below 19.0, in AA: 3863.26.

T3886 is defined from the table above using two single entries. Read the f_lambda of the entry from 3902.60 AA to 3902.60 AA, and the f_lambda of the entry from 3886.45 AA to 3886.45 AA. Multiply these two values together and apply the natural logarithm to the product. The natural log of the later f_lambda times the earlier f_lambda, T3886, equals 6.20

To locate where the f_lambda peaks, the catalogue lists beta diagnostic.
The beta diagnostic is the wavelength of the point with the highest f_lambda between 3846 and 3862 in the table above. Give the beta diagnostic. 3847.28 AA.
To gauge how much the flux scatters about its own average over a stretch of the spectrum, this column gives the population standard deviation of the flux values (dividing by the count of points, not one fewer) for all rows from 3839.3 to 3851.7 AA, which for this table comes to 1.2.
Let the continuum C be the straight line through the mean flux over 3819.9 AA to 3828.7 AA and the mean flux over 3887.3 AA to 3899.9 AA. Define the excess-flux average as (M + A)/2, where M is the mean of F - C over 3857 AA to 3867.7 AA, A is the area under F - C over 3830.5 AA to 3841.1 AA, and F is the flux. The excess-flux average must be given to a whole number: -13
